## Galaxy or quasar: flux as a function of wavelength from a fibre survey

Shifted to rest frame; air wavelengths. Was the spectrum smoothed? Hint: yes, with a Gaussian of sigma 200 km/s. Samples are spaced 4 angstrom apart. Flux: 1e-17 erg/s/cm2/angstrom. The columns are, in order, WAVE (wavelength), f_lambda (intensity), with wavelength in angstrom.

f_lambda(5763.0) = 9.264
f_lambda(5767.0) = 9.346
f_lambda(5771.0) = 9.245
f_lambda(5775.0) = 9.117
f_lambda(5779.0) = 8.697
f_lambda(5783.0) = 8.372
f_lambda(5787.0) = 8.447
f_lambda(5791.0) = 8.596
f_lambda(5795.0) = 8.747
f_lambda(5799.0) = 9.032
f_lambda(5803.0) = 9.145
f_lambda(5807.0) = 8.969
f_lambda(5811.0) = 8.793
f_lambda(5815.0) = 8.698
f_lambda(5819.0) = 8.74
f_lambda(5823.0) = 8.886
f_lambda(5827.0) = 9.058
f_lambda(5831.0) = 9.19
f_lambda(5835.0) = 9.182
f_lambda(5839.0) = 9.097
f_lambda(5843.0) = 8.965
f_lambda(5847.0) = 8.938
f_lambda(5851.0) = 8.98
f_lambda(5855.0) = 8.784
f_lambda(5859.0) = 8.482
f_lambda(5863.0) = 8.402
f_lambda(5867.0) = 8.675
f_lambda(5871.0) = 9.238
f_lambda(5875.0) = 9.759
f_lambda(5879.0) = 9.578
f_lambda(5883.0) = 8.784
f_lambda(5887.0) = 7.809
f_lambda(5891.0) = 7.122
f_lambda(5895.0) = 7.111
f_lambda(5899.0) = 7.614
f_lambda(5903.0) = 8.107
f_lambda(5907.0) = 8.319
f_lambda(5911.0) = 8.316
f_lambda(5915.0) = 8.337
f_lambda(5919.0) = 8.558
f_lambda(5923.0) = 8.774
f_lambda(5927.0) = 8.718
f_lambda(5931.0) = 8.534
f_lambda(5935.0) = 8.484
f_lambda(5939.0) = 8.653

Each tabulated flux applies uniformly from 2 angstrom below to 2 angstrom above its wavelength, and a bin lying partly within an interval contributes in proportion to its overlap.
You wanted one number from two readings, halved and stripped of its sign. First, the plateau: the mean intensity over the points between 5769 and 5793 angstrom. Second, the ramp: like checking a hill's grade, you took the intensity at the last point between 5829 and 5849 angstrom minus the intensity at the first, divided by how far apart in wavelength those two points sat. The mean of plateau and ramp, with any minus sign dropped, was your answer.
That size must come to 4.36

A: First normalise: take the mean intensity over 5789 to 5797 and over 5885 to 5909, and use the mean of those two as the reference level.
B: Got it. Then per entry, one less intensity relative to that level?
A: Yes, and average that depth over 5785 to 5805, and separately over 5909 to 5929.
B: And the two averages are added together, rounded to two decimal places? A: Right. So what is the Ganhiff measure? -0.12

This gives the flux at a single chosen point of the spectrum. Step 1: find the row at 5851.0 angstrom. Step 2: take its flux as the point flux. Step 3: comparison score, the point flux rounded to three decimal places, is 8.980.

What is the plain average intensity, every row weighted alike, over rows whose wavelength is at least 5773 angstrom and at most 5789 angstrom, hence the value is 8.66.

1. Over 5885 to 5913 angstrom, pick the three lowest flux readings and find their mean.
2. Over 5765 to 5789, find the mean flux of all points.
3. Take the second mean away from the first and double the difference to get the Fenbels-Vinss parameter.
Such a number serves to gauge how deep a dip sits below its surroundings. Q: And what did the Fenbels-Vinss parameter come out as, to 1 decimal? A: -3.2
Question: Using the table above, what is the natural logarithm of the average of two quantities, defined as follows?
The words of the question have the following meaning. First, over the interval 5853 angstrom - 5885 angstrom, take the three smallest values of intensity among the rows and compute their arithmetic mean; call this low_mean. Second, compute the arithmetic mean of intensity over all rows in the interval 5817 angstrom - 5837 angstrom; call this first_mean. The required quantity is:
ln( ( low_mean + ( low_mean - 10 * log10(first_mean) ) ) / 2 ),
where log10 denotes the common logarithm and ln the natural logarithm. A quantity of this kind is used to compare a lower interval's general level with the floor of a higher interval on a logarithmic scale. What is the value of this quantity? 1.3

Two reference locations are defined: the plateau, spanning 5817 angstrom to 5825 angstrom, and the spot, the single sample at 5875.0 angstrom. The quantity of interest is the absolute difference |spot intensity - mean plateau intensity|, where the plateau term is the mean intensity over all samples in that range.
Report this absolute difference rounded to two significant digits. 0.95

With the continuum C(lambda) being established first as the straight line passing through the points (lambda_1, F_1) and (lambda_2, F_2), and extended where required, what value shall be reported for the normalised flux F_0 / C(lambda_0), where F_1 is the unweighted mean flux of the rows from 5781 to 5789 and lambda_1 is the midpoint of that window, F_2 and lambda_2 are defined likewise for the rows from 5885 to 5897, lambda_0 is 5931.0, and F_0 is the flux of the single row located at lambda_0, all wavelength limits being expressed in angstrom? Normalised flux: 1.23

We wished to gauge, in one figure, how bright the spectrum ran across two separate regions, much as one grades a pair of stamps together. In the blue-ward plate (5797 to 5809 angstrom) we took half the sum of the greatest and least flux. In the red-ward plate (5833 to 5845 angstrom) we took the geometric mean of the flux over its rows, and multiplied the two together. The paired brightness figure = 82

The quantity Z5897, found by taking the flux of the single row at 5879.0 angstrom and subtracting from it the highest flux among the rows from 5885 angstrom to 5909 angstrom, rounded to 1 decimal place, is 1.3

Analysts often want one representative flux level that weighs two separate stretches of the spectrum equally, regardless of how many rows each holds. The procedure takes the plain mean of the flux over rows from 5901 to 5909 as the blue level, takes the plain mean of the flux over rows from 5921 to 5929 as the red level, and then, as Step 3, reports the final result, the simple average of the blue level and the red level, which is 8.48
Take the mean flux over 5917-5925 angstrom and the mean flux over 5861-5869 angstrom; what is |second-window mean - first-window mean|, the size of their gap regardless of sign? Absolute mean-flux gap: 0.13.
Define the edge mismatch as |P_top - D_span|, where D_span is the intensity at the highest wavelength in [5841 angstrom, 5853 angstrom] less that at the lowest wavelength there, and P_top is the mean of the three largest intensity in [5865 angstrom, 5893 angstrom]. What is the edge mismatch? 9.5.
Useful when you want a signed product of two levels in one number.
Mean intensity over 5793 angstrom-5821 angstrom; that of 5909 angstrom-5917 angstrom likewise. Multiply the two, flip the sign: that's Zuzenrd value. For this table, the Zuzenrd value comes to -73.9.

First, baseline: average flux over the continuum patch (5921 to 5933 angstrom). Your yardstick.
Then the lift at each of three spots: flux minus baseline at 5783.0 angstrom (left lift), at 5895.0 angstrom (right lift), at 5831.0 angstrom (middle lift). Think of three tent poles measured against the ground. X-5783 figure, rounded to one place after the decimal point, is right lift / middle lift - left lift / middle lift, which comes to -2.5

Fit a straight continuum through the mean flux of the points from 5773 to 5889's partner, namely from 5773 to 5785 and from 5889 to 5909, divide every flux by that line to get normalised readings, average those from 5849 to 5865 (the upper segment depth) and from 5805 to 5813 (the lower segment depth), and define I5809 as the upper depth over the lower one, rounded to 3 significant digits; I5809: 1.03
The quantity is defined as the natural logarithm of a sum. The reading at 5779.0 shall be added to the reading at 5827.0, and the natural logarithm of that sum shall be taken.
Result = 2.88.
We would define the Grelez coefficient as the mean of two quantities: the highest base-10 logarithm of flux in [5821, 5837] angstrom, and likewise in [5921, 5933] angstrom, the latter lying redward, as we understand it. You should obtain 0.953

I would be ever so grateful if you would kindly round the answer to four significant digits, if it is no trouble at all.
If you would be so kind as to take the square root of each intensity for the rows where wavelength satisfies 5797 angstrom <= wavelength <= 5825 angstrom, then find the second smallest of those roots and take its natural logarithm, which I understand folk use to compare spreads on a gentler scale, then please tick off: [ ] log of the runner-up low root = 1.084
